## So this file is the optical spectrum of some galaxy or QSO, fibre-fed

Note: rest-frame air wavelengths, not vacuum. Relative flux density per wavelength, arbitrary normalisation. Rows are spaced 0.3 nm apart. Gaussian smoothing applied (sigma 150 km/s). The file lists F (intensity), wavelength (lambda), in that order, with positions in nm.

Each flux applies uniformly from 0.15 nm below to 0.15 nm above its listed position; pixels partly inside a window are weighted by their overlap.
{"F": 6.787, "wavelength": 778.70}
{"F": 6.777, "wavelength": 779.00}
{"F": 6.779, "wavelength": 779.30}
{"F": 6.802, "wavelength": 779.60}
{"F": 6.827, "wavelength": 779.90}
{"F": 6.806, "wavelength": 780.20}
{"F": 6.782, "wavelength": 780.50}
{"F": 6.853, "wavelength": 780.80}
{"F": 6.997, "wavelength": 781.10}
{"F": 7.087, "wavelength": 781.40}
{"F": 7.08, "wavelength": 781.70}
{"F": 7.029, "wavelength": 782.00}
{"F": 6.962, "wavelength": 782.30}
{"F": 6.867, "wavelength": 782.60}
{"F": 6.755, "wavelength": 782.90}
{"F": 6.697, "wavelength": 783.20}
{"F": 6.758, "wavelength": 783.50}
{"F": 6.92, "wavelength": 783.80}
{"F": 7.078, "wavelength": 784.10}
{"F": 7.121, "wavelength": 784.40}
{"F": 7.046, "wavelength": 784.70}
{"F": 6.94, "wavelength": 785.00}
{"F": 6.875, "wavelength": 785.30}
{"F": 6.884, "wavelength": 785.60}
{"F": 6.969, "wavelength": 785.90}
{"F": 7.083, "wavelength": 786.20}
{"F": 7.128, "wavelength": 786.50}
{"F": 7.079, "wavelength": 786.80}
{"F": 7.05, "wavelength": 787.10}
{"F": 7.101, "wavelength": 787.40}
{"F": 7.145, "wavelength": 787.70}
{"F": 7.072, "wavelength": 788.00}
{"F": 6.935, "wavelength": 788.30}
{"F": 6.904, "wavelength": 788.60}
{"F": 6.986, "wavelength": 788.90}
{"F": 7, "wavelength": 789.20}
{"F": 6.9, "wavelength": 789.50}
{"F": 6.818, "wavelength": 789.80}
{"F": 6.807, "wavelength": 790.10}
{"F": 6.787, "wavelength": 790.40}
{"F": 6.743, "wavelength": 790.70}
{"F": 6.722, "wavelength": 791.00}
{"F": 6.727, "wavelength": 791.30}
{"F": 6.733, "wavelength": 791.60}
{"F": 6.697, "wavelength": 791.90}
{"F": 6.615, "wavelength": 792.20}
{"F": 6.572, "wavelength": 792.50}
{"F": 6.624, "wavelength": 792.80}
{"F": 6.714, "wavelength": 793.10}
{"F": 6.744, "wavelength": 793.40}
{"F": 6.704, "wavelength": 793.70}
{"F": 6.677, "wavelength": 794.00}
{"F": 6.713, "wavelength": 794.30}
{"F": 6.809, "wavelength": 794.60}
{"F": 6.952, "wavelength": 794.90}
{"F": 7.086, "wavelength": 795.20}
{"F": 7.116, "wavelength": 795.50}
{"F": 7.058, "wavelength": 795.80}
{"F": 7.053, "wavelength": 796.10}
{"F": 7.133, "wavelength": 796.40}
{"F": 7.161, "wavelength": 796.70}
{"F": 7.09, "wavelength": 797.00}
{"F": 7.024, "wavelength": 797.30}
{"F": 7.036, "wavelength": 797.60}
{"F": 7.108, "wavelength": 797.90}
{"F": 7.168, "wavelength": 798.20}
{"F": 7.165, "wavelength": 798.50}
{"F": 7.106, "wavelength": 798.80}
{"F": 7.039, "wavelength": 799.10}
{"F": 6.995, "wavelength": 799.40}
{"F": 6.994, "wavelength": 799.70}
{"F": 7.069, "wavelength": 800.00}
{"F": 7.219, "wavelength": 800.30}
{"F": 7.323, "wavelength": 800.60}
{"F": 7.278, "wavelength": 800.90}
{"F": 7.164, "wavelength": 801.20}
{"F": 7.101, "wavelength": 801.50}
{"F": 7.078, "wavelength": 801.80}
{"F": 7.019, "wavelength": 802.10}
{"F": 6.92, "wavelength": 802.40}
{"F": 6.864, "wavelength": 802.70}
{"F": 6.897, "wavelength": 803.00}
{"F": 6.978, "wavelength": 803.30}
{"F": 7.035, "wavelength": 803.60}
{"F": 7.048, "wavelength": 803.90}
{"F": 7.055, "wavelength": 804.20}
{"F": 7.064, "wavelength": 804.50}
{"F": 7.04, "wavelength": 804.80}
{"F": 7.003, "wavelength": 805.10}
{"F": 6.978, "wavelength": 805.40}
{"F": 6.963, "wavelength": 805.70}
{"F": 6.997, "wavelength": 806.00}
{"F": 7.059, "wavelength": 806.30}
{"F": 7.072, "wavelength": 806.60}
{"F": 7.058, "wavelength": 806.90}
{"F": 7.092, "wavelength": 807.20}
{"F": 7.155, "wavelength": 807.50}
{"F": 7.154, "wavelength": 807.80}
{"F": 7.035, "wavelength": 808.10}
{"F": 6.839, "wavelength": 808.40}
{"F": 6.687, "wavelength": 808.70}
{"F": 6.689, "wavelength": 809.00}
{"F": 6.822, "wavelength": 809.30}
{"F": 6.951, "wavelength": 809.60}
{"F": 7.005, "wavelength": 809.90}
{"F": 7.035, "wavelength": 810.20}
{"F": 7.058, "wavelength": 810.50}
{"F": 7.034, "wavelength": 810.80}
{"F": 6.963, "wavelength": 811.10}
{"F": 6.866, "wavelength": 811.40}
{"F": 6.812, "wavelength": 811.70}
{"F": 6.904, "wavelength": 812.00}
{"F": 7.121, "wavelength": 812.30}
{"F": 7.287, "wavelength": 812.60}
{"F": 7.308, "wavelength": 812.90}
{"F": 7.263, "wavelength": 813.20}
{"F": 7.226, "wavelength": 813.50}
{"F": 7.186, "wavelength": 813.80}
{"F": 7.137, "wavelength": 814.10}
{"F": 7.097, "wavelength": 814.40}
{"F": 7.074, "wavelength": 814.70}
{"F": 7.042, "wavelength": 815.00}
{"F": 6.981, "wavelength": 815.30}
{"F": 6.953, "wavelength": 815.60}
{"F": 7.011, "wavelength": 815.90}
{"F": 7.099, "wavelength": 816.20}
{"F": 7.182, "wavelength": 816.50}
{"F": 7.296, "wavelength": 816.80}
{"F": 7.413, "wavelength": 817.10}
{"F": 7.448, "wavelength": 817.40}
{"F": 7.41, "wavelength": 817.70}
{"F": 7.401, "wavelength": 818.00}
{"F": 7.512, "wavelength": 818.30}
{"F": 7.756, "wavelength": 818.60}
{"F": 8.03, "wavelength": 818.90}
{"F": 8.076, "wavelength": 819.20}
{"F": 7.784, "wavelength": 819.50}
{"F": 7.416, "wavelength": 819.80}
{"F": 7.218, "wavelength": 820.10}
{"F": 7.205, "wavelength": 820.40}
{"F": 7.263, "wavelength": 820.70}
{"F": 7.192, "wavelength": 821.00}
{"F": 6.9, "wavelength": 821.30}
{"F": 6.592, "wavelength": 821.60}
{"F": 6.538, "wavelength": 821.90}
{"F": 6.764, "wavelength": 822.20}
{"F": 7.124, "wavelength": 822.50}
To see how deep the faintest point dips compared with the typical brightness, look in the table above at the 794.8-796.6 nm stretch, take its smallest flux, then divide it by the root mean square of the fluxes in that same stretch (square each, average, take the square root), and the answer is 0.984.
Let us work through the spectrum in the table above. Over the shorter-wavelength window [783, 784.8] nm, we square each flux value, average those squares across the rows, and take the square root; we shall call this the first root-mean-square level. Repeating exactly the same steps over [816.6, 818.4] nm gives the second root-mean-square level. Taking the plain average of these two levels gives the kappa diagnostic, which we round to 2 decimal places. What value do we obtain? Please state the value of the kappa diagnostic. 7.18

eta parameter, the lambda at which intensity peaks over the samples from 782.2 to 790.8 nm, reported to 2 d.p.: 787.70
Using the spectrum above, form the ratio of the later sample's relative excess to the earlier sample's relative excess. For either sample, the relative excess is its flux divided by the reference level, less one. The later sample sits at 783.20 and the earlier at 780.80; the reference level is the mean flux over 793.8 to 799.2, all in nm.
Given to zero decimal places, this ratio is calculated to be 2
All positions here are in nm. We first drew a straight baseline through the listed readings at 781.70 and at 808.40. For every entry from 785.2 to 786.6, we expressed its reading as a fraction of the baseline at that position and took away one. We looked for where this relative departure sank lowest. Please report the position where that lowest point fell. 785.30 nm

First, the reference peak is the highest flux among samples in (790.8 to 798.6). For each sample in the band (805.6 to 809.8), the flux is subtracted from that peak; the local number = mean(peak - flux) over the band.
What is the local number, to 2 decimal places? 0.20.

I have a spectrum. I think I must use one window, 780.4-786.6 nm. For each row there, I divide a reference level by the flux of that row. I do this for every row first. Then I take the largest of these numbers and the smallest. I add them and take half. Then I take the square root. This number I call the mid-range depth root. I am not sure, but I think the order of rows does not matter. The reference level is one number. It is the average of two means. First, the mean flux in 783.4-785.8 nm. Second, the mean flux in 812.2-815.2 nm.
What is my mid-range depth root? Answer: 1.01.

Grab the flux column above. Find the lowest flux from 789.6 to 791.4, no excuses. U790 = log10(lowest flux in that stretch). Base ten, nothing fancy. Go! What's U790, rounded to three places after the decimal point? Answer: 0.827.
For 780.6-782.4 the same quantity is 0.836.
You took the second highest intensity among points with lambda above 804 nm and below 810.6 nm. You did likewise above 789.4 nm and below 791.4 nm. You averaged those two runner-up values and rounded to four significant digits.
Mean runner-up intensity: 6.986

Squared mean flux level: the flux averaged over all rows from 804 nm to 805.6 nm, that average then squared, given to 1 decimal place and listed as 49.4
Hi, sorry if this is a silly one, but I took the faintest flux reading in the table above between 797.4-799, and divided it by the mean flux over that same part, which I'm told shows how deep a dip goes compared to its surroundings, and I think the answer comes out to 0.989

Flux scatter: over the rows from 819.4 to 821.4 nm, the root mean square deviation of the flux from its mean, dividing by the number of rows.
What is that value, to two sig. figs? 0.25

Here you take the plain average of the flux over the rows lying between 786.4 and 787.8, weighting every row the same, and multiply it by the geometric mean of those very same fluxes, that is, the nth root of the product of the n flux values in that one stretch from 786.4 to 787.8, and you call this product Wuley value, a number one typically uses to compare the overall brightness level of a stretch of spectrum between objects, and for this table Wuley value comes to 50.4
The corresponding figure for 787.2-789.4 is 49.3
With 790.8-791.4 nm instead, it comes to 45.2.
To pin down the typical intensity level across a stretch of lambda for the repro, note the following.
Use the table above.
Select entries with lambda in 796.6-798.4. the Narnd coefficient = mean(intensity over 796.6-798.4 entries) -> 7.10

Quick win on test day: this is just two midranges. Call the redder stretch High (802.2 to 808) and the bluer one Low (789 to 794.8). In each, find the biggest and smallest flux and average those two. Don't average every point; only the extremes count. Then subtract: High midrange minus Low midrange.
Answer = 0.22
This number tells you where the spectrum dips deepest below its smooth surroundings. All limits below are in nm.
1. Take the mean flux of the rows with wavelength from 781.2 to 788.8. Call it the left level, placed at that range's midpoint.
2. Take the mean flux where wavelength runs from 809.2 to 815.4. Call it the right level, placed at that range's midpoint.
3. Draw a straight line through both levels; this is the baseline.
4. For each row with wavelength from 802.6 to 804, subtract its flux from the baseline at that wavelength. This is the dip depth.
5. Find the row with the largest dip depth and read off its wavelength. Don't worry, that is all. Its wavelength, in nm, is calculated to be 802.70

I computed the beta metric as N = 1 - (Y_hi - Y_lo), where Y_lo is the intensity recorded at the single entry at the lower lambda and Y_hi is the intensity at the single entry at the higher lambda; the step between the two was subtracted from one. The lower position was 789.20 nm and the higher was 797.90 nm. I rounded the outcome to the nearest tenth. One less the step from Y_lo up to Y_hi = 0.9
